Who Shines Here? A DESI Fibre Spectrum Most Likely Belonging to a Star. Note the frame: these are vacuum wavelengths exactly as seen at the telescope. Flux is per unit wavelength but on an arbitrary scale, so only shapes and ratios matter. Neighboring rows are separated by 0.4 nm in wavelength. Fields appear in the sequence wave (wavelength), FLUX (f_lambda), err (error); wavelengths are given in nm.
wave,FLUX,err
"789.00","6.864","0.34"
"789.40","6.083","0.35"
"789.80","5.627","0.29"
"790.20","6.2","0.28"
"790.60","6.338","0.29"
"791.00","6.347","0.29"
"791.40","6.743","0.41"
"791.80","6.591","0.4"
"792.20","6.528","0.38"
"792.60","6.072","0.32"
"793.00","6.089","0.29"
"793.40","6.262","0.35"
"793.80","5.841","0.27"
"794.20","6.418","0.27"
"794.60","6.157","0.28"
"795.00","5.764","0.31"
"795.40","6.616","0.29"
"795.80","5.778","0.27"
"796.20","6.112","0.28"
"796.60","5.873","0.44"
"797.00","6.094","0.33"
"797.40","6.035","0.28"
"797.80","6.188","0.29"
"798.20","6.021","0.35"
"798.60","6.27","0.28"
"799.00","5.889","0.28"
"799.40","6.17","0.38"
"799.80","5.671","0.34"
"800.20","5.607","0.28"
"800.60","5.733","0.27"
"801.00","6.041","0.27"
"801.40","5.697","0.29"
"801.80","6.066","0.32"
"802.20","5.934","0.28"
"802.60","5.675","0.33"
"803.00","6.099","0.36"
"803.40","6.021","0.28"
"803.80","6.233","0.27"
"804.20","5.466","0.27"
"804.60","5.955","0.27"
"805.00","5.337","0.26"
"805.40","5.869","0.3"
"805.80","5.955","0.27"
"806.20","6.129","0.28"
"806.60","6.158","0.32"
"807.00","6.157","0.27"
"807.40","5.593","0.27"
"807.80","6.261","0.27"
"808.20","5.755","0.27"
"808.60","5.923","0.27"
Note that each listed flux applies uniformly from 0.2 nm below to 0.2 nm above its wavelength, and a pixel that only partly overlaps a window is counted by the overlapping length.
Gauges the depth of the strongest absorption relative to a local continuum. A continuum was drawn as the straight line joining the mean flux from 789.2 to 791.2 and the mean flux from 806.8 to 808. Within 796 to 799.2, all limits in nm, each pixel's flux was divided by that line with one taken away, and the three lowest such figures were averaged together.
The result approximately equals -0.02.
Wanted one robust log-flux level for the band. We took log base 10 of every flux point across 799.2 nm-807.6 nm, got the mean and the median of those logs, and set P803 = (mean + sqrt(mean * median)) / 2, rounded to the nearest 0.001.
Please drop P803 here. 0.771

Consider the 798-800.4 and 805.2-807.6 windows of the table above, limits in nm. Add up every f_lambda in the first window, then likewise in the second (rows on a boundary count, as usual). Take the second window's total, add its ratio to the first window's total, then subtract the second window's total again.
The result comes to 1.01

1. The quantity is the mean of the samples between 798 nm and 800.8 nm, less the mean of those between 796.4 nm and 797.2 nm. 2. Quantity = -0.07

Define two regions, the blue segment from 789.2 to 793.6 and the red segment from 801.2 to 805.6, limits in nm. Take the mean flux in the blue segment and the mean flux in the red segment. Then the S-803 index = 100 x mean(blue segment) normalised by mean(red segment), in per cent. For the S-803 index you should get 107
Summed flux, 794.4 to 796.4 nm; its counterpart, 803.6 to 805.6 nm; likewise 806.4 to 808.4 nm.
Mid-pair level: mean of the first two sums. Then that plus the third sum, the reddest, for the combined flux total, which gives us 59.6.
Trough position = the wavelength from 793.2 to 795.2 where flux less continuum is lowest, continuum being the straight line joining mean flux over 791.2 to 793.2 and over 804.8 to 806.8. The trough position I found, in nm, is 795.00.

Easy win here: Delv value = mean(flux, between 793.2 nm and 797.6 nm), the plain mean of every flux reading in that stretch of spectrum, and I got 6.09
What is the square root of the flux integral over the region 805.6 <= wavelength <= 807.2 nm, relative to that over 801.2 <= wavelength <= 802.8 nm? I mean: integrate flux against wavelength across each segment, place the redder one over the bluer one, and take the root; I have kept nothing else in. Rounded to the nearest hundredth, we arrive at 1.02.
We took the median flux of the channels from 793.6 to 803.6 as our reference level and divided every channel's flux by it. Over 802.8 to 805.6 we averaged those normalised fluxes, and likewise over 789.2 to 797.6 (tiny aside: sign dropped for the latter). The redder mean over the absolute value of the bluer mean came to 0.95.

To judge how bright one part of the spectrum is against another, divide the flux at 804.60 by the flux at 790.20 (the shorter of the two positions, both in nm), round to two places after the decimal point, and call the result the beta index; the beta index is 0.96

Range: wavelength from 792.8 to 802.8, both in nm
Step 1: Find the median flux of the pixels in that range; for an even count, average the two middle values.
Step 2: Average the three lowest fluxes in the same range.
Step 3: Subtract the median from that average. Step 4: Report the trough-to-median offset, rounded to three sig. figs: -0.384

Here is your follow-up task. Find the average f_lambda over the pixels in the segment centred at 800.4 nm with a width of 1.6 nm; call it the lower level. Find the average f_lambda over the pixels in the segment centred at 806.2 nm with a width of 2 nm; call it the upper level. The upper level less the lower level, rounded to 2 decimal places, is 0.29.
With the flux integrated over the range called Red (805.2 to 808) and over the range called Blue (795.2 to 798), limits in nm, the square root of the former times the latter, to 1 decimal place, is 17.0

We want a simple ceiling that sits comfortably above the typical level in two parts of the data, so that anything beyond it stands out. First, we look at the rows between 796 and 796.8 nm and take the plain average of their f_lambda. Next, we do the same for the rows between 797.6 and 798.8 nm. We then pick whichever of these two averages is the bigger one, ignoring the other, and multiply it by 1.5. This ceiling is 9.24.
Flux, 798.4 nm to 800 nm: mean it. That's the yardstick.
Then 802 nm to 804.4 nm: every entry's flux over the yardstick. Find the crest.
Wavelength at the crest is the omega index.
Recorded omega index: 803.80 nm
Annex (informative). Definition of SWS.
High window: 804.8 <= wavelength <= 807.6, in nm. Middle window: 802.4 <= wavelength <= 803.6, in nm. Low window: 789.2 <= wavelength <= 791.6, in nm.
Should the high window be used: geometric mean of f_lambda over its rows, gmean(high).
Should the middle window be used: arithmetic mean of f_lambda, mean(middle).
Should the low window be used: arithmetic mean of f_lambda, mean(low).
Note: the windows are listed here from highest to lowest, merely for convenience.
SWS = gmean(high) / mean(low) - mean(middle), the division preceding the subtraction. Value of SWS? -4.99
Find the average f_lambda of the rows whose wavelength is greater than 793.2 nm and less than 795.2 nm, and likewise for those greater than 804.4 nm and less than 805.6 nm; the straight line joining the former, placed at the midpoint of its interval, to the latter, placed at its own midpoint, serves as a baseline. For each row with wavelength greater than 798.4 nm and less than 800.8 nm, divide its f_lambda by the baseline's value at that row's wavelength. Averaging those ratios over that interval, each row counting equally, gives 0.997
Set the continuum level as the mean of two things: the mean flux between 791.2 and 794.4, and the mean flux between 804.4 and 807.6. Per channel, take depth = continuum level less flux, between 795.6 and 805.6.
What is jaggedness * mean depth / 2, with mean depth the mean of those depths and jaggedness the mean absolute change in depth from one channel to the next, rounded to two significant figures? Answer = 0.029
